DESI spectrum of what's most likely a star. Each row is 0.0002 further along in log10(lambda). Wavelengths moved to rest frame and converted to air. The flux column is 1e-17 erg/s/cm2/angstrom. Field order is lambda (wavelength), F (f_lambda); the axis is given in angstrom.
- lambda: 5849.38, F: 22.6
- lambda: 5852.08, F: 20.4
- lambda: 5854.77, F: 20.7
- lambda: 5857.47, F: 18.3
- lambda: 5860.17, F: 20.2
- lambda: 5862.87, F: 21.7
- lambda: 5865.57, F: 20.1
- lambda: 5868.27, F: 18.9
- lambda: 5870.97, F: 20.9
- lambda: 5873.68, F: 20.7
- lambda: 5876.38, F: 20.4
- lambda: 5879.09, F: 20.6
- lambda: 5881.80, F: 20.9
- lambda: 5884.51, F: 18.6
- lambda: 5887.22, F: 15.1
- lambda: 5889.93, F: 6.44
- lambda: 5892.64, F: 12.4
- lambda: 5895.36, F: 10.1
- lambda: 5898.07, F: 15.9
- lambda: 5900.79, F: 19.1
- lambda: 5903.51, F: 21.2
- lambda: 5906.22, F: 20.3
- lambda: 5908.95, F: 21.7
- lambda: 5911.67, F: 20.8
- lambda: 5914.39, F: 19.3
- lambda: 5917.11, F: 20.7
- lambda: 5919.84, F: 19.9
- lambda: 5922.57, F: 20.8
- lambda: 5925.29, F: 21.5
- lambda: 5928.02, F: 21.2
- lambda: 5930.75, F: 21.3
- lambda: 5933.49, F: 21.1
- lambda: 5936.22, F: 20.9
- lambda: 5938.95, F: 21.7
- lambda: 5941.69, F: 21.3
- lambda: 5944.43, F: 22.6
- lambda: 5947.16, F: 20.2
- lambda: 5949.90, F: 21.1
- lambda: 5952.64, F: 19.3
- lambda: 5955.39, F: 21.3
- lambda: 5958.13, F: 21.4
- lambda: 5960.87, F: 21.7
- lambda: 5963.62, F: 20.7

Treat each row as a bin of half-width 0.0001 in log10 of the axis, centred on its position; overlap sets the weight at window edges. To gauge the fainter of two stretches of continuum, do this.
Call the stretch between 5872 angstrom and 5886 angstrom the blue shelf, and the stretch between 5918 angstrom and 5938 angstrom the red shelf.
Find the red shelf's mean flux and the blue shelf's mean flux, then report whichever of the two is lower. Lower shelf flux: 20.2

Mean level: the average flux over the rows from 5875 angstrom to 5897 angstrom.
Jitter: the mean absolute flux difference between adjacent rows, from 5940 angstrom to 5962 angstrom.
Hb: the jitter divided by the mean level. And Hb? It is 0.081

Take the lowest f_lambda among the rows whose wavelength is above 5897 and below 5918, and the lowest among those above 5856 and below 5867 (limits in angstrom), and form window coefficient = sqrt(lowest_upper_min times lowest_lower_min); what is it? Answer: 17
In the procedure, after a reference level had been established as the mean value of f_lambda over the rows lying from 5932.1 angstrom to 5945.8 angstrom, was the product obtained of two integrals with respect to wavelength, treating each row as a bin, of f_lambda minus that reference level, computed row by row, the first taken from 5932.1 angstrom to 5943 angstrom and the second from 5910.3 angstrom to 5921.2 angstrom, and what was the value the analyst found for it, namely 43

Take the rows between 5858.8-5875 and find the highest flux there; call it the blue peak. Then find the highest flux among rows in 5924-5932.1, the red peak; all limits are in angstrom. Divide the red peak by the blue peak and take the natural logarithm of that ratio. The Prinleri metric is -0.01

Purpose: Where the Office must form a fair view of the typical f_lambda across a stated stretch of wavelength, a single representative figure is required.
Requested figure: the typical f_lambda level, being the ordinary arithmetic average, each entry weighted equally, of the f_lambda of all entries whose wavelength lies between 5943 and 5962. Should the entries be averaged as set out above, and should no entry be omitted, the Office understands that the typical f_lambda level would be 21.1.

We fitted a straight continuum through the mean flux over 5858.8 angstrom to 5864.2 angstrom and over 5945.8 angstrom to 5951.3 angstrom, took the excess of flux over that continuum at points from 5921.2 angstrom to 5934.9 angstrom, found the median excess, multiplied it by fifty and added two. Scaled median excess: 26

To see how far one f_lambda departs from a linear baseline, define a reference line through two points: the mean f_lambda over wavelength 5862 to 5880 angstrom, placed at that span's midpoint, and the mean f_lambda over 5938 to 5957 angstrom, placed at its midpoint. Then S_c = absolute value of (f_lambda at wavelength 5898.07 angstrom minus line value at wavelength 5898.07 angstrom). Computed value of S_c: 4.8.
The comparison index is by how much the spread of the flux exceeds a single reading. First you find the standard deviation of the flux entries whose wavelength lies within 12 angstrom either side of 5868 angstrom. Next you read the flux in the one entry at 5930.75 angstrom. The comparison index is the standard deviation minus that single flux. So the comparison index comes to -20.3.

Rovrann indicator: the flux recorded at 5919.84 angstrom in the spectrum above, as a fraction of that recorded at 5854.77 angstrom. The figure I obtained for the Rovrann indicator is 0.96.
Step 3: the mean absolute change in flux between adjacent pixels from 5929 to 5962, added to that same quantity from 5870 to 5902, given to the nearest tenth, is 3.9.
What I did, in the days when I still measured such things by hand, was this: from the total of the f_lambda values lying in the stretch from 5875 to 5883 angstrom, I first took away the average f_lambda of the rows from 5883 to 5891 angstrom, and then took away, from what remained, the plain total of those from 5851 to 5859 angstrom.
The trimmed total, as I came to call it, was -11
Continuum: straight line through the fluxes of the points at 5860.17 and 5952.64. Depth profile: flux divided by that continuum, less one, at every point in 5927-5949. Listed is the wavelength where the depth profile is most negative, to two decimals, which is 5947.16 angstrom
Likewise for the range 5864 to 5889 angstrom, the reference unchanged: 5887.22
